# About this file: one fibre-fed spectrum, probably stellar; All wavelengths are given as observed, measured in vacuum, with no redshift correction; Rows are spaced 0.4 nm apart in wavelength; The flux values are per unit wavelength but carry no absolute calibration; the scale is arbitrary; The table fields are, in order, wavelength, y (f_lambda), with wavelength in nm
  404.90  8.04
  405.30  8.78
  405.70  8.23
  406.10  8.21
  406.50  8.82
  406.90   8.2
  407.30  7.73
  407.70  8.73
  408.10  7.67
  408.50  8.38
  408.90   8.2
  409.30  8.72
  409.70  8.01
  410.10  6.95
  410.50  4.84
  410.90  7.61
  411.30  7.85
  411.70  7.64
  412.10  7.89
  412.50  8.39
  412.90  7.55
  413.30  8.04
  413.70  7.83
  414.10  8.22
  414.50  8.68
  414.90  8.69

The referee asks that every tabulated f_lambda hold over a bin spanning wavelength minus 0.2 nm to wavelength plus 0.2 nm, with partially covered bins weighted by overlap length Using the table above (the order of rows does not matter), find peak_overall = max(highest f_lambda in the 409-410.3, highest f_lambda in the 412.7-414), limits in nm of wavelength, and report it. 8.72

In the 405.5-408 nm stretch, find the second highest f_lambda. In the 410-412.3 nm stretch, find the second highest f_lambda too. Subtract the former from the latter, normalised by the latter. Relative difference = -0.112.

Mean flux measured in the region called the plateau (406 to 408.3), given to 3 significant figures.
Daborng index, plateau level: 8.23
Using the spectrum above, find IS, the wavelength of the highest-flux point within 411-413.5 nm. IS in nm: 412.50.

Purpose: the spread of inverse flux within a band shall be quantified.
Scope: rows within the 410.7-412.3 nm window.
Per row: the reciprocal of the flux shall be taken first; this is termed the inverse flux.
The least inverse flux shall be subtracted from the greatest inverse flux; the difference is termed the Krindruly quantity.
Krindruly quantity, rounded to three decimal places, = 0.005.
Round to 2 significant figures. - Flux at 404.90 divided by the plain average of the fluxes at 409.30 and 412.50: 0.94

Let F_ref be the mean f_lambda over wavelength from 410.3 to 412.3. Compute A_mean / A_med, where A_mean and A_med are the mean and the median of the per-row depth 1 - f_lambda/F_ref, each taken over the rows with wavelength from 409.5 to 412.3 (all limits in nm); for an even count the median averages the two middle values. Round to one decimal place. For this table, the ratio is 0.2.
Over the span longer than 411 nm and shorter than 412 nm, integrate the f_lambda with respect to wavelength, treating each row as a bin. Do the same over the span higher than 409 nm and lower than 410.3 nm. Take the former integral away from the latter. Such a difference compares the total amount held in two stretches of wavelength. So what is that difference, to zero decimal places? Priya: 3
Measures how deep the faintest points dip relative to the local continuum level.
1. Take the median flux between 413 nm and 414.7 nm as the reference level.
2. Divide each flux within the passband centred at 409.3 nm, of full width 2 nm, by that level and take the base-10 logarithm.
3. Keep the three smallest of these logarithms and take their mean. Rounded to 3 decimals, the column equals -0.024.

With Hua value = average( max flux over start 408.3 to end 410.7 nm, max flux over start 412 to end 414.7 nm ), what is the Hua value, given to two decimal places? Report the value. 8.70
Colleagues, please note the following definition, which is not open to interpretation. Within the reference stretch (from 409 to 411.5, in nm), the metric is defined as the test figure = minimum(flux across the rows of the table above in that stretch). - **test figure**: 4.84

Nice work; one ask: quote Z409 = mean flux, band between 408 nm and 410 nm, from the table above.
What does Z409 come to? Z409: 8.2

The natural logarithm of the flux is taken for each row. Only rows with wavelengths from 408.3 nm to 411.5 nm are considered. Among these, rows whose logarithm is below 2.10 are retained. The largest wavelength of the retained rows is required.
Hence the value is 411.30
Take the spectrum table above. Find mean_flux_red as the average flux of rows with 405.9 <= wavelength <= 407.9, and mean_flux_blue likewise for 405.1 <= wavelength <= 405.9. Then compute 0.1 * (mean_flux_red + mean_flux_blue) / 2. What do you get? 0.842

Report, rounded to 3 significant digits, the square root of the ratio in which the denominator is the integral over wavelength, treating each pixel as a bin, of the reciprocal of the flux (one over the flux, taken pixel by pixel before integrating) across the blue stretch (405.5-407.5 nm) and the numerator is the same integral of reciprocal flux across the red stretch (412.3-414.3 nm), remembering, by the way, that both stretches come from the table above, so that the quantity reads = 1.01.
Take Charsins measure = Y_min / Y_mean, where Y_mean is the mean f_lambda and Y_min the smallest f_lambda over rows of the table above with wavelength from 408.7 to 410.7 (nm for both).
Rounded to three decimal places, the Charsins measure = 0.659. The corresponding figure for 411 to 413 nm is 0.960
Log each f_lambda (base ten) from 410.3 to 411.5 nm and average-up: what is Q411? 0.820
